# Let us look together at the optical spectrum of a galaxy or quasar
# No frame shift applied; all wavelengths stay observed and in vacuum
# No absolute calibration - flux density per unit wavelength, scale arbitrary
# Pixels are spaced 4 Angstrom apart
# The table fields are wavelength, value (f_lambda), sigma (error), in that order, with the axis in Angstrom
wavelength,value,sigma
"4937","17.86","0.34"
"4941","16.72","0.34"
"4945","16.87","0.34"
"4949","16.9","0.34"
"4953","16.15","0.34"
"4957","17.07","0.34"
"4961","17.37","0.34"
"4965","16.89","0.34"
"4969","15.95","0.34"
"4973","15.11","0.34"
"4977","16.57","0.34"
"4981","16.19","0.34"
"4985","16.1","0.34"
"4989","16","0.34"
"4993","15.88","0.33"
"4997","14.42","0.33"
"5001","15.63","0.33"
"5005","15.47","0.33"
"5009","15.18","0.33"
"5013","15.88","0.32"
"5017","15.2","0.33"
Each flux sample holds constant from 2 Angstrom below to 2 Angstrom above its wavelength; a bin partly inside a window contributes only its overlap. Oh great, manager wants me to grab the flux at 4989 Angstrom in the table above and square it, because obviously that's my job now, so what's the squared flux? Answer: 256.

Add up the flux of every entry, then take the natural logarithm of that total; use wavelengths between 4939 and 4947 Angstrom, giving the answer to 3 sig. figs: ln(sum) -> 3.51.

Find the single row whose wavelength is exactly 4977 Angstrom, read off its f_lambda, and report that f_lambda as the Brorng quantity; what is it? 16.57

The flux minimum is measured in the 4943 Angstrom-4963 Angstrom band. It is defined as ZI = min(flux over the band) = 16.15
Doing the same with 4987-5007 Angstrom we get 14.42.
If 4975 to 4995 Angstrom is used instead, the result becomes 15.88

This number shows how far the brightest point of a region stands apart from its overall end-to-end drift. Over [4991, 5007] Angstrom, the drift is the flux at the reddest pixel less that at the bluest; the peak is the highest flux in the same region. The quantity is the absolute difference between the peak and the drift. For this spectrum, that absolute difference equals 16.3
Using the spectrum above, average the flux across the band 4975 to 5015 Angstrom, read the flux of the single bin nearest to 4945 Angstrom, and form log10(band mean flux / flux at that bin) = -0.030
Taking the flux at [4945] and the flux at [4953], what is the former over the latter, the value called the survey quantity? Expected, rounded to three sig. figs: 1.04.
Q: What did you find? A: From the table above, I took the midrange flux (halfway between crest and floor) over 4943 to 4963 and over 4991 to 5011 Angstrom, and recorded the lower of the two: 15.15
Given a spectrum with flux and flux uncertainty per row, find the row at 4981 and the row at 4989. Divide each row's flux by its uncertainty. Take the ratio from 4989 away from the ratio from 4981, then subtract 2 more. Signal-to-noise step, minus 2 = -1.4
